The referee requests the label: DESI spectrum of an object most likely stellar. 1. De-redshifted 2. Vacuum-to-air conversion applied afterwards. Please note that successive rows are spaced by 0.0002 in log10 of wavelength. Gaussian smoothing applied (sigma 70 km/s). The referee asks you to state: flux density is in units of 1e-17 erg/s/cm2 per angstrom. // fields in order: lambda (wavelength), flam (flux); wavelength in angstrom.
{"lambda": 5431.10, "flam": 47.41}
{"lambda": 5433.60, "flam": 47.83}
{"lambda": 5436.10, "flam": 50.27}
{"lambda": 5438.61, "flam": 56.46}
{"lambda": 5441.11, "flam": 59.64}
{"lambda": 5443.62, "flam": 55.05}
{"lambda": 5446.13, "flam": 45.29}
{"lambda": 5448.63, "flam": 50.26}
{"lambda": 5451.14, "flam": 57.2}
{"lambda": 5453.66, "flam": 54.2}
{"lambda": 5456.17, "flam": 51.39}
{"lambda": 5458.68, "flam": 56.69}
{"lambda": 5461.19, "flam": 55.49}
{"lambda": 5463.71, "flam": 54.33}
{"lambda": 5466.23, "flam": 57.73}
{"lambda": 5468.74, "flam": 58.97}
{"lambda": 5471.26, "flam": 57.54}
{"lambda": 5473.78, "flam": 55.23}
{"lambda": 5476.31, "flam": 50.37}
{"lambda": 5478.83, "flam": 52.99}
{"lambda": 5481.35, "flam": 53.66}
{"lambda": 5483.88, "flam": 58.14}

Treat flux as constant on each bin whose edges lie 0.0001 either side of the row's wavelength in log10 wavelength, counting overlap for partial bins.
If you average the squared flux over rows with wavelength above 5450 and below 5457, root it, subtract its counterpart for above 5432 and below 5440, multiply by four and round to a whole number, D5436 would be 11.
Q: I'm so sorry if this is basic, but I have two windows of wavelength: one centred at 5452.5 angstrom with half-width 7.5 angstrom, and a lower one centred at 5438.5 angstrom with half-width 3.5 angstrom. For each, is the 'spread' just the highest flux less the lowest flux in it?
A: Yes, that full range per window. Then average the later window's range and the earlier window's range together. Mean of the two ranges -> 11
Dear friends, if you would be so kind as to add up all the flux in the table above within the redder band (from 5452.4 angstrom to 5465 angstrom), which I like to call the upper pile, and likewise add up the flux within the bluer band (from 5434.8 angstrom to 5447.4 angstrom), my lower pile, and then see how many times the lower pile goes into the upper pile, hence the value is 1.02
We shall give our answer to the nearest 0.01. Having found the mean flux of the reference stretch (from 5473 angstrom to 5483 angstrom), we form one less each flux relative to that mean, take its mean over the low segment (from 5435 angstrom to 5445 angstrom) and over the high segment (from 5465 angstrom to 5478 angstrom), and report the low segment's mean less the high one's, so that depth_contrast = 0.01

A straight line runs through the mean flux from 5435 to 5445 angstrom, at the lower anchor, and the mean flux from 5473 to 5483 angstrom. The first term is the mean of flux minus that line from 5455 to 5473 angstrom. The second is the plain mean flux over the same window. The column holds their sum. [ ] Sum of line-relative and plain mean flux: 58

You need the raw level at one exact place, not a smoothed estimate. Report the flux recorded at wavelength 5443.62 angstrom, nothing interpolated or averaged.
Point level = 55.05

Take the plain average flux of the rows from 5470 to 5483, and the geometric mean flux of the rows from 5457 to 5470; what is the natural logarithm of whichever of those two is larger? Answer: 4.036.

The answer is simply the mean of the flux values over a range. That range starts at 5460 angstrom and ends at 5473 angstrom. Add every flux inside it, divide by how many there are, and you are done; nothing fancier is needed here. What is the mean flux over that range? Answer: 56.8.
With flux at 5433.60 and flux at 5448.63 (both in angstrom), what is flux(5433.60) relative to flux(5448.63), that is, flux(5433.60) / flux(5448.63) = 0.95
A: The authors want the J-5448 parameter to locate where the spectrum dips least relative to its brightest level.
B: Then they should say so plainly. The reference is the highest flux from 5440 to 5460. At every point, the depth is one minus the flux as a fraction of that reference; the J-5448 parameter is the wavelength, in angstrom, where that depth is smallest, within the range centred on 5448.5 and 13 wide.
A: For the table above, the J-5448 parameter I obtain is 5451.14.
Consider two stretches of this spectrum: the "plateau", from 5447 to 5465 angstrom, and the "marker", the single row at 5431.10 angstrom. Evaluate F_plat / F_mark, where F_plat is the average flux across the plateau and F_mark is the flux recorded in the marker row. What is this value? 1.14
